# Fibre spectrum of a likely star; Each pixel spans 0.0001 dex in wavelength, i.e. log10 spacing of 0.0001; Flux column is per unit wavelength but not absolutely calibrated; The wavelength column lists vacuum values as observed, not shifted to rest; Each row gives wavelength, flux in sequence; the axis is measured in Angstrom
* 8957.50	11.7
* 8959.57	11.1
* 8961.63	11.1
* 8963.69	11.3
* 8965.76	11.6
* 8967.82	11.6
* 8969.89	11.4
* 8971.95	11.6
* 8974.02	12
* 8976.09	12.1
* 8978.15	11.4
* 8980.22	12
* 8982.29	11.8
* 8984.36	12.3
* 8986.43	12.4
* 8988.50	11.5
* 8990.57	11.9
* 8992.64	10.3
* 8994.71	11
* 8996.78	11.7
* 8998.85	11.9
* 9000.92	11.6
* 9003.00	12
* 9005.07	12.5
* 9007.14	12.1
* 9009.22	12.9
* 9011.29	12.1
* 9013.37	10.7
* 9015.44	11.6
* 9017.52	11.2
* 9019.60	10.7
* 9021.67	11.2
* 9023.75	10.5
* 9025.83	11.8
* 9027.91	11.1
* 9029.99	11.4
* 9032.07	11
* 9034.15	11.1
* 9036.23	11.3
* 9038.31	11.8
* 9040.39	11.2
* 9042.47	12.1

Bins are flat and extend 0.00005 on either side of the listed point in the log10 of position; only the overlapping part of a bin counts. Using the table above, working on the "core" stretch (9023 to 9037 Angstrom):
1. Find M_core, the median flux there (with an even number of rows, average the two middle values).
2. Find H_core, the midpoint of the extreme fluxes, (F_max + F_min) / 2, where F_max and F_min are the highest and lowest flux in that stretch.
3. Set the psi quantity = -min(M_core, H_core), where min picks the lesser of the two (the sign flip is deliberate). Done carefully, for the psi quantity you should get -11.1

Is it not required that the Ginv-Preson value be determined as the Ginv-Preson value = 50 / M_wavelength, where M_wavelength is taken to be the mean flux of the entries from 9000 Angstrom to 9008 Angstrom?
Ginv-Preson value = 4.15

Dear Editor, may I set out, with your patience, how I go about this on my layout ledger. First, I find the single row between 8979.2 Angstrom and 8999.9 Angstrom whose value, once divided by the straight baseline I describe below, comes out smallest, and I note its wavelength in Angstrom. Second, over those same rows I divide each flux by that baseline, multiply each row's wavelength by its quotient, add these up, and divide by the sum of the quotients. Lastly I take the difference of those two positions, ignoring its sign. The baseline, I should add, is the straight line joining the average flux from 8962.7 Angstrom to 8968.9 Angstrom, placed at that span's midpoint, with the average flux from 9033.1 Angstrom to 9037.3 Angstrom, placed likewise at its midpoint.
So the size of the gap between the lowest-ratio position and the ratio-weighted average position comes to 3.2 Angstrom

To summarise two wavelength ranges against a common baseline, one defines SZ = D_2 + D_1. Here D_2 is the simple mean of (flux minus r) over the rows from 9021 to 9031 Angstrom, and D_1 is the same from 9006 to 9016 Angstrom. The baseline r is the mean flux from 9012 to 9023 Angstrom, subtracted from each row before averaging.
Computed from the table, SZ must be 0.9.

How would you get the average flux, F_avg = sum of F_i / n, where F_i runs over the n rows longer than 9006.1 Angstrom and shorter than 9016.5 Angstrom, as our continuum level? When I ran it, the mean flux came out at 11.88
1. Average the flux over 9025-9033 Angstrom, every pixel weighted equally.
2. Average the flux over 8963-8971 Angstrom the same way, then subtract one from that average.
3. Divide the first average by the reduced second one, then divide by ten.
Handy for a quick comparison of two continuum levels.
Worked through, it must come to 0.108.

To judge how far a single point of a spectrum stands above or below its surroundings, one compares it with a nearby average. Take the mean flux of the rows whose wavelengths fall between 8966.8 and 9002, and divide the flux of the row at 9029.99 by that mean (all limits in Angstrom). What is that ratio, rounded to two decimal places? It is 0.98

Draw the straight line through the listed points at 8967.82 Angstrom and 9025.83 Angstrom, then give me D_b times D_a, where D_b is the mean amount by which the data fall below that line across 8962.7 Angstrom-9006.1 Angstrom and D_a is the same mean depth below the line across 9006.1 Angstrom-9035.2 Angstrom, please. -0.021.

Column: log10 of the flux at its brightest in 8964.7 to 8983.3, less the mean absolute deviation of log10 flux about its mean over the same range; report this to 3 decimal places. 1.074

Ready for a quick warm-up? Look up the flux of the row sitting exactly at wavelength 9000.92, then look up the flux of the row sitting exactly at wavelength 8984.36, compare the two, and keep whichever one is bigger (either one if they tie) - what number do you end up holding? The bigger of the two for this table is 12.30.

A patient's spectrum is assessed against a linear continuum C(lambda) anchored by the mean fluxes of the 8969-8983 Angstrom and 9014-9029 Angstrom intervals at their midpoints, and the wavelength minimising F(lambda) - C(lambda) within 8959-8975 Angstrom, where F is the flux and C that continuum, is 8959.57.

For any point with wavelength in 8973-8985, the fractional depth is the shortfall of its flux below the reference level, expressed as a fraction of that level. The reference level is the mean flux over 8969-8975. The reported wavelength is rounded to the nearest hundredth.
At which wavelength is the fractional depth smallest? 8984.36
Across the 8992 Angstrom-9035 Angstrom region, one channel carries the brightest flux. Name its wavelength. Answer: 9009.22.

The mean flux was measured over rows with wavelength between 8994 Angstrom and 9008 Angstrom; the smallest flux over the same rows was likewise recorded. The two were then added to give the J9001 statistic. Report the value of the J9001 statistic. 22.8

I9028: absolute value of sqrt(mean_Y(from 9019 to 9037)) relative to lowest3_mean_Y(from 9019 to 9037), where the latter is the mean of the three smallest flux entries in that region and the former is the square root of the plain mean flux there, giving 0.311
